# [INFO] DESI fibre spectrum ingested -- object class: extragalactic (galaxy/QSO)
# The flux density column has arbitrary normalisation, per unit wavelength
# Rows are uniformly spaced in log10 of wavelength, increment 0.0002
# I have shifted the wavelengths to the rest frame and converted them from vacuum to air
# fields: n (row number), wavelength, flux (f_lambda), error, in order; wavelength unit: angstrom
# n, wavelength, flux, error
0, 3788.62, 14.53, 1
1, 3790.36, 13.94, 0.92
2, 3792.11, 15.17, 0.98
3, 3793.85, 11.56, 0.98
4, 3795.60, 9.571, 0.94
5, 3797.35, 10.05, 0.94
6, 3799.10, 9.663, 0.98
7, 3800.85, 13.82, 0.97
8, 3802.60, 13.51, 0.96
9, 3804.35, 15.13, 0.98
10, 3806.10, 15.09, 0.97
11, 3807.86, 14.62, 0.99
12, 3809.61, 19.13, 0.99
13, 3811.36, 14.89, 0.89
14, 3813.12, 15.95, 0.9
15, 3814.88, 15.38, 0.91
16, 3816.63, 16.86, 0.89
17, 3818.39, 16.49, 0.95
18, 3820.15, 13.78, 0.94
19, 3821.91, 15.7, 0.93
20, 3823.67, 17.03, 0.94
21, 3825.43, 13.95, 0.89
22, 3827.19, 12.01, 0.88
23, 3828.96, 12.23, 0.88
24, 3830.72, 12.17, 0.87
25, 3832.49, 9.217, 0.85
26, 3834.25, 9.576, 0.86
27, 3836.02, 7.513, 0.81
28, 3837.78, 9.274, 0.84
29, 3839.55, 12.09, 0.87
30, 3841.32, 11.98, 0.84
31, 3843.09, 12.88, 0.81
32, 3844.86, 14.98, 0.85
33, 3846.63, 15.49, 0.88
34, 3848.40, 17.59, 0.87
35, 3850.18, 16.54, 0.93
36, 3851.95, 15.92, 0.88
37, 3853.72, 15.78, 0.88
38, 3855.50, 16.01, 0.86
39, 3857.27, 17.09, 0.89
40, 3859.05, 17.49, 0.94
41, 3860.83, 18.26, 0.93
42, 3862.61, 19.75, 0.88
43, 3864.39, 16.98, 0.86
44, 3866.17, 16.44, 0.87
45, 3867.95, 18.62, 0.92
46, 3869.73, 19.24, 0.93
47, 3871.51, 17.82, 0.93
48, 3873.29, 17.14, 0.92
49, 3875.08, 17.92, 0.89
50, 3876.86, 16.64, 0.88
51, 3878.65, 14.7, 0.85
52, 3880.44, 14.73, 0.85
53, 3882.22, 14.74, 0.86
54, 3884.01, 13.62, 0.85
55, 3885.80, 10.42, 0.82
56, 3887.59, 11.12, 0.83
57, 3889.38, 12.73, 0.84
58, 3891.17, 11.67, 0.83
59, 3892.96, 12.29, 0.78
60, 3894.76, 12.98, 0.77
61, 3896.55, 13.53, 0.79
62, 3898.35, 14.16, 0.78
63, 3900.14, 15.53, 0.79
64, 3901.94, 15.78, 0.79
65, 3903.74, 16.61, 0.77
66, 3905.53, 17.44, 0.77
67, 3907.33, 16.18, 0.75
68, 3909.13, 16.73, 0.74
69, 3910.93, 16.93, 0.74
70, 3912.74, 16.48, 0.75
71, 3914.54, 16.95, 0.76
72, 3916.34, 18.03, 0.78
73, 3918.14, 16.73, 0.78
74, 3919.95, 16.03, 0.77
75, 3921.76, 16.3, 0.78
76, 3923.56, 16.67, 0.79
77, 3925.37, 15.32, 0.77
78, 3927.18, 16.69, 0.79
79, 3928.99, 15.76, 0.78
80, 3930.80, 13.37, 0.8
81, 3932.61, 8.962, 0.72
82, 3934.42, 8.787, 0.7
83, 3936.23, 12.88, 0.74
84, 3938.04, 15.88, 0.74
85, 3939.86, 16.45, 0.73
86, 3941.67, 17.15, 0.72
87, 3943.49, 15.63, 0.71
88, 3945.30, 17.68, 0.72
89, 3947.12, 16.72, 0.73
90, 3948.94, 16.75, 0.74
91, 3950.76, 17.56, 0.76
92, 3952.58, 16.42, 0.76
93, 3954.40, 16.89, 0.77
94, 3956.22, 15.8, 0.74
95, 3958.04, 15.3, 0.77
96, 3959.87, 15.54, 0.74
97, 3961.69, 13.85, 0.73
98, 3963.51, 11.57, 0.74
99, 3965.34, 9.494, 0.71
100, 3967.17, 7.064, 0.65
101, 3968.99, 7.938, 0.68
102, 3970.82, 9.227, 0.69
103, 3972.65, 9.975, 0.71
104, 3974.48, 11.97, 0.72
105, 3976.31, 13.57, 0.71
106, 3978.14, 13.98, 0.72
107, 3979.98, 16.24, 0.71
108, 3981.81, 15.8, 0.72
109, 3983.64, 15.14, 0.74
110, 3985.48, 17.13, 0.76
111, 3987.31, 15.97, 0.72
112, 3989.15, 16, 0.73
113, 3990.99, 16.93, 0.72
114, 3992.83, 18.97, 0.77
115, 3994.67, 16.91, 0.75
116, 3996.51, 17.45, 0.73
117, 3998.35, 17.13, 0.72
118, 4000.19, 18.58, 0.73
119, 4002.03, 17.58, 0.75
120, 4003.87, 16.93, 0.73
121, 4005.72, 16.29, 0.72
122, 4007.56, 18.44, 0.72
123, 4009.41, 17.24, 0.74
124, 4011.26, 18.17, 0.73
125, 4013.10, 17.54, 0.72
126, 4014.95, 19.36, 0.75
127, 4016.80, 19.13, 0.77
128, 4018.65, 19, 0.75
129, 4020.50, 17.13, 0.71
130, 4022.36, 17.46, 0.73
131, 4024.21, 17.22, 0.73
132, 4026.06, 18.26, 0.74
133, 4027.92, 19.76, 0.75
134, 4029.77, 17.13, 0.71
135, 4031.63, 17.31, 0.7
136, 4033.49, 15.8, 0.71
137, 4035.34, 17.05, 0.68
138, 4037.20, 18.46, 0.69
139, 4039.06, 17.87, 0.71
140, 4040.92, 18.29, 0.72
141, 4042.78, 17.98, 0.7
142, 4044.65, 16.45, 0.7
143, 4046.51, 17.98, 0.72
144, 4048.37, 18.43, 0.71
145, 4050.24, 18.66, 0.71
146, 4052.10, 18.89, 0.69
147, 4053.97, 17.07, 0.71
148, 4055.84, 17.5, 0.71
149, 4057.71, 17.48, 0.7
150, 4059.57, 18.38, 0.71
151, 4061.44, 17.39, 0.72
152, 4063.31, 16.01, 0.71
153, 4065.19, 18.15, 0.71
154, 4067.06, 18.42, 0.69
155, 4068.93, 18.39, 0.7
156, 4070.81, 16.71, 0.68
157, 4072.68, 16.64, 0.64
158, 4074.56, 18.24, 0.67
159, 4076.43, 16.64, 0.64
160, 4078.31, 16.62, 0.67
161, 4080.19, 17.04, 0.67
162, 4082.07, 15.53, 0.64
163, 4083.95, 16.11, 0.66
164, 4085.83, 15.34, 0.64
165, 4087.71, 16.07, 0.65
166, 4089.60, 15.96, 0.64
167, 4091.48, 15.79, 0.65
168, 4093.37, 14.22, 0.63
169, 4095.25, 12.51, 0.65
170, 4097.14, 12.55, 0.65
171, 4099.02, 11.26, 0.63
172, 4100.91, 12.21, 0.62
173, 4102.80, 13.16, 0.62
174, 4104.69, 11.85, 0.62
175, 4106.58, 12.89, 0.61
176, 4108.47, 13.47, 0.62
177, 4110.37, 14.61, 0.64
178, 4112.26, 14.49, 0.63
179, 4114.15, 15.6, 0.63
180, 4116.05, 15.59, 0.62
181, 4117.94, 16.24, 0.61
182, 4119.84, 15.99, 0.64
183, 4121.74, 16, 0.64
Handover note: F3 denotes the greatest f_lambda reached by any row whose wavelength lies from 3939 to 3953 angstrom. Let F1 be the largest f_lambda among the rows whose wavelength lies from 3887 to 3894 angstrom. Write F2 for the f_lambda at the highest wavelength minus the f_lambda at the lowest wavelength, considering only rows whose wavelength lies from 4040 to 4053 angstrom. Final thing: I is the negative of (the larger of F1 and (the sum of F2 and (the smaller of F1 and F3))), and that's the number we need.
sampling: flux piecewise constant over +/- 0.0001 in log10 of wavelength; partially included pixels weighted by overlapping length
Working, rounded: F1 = 12.73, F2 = 0.6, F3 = 17.68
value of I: -13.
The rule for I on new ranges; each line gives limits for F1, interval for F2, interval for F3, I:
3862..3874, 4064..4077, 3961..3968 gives -20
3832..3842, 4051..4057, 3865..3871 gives -12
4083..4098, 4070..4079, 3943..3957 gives -16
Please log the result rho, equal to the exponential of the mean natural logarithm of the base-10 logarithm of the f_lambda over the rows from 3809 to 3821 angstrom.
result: 1.20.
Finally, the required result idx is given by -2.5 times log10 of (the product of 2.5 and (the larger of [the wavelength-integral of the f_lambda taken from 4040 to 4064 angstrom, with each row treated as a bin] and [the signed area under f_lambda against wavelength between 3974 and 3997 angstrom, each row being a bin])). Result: -7.57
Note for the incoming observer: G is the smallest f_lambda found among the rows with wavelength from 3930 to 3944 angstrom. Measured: 8.787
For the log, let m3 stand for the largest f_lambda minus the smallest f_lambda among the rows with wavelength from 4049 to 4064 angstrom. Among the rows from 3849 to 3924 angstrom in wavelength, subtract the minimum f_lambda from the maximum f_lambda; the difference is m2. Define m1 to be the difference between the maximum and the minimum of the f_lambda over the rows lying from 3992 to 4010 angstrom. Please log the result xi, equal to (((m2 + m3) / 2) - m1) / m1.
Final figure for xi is 1.3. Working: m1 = 3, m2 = 9.3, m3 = 2.9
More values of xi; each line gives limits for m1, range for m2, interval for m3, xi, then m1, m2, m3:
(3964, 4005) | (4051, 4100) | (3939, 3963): -0.5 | 12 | 7.6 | 3.8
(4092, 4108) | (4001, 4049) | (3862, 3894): 1.2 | 3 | 4.0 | 9.3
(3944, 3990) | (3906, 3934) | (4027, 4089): -0.4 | 11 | 9.1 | 4.4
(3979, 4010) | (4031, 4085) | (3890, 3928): 0.3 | 4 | 3.4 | 6.4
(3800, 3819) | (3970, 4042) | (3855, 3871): 0.3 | 6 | 10.5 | 3.7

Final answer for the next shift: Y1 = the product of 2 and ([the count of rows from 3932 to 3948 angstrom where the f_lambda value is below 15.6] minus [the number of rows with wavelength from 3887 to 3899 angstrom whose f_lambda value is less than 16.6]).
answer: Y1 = -8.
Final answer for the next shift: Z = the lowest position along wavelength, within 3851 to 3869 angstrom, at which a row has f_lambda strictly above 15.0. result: 3851.95 angstrom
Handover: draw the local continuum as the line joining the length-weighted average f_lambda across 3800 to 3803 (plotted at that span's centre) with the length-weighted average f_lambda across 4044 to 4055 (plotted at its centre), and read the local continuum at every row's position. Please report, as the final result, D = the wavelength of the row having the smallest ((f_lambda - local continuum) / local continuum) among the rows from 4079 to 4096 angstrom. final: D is 4095.25 angstrom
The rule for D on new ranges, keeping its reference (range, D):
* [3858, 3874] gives 3866.17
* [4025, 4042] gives 4033.49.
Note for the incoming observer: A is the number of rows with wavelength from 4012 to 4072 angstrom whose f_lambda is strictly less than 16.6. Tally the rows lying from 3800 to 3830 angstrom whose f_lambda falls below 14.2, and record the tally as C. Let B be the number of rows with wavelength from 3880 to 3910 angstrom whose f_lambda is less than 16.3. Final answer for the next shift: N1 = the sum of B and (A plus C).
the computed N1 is 23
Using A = 3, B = 14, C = 6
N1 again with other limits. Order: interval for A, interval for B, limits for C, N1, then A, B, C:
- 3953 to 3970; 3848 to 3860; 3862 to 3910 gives 20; 8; 3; 9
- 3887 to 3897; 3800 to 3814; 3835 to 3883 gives 18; 6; 7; 5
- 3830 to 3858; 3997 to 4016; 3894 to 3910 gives 18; 14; 1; 3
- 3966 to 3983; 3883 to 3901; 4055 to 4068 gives 19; 9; 10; 0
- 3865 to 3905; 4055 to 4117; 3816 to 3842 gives 46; 15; 20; 11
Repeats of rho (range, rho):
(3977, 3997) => 1.21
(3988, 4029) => 1.25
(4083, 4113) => 1.14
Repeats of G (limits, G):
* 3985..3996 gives 15.97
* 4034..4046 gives 16.45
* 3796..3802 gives 9.663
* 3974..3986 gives 11.97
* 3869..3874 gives 17.14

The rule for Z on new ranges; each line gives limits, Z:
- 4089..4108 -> 4089.60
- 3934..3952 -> 3938.04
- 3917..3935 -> 3918.14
